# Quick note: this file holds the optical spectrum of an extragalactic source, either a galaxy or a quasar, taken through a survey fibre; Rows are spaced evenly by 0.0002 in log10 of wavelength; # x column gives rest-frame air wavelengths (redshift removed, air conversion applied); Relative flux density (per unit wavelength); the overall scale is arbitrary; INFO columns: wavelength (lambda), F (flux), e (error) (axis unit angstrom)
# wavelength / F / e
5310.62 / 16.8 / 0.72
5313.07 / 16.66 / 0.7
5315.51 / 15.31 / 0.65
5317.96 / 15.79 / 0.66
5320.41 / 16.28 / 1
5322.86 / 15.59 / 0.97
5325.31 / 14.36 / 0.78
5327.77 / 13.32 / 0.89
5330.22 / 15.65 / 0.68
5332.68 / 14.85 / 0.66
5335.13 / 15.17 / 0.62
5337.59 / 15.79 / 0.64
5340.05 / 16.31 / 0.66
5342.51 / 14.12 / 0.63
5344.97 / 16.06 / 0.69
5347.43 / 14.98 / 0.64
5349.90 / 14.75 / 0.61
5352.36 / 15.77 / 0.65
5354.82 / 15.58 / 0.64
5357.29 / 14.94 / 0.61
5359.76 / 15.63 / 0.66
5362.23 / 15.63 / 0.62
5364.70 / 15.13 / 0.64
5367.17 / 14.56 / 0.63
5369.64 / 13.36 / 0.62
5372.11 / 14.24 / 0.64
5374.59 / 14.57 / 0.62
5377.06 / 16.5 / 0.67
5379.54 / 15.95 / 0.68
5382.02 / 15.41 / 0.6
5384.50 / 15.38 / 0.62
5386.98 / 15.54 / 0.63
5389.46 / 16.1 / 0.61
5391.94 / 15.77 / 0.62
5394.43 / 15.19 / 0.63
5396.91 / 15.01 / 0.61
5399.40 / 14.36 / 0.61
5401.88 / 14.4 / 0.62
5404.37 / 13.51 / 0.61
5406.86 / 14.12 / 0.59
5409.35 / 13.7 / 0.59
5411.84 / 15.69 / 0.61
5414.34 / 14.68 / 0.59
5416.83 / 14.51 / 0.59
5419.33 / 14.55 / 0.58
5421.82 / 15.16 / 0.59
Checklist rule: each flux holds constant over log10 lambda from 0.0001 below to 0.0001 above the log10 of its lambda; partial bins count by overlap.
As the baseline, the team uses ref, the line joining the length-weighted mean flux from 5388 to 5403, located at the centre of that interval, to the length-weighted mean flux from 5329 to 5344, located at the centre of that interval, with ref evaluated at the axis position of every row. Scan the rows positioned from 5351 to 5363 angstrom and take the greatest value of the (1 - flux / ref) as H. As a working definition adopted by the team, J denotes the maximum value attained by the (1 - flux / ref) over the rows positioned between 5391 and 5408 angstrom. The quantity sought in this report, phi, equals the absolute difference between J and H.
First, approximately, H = 0.02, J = 0.107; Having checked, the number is 0.09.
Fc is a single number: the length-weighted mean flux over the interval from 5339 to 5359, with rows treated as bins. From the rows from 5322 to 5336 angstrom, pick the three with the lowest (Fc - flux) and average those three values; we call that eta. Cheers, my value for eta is -0.2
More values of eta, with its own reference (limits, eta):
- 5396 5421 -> 0.2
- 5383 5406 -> -0.5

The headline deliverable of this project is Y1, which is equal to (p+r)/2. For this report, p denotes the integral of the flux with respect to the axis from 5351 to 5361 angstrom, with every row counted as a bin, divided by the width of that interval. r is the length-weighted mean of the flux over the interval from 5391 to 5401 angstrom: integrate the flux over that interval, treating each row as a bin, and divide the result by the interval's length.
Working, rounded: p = 15.5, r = 15.0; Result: 15.3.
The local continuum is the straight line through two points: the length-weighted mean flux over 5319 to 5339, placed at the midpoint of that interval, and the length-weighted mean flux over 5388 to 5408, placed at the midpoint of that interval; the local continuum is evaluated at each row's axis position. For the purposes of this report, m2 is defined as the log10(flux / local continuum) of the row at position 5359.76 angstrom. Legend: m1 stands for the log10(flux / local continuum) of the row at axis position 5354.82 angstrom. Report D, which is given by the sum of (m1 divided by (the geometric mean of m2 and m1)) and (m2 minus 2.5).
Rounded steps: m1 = 0.016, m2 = 0.018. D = -1.5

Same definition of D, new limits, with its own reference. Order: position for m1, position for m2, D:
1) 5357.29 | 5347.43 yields -3.5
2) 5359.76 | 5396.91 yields -0.7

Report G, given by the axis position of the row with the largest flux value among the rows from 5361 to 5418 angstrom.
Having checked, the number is 5377.06 angstrom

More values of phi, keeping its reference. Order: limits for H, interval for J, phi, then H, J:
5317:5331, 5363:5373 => 0.01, 0.13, 0.123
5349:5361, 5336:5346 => 0.04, 0.04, 0.078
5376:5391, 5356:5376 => 0.14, -0.01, 0.123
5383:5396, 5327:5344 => 0.13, 0.00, 0.132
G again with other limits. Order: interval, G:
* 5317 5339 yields 5320.41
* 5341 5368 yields 5344.97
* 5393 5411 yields 5394.43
